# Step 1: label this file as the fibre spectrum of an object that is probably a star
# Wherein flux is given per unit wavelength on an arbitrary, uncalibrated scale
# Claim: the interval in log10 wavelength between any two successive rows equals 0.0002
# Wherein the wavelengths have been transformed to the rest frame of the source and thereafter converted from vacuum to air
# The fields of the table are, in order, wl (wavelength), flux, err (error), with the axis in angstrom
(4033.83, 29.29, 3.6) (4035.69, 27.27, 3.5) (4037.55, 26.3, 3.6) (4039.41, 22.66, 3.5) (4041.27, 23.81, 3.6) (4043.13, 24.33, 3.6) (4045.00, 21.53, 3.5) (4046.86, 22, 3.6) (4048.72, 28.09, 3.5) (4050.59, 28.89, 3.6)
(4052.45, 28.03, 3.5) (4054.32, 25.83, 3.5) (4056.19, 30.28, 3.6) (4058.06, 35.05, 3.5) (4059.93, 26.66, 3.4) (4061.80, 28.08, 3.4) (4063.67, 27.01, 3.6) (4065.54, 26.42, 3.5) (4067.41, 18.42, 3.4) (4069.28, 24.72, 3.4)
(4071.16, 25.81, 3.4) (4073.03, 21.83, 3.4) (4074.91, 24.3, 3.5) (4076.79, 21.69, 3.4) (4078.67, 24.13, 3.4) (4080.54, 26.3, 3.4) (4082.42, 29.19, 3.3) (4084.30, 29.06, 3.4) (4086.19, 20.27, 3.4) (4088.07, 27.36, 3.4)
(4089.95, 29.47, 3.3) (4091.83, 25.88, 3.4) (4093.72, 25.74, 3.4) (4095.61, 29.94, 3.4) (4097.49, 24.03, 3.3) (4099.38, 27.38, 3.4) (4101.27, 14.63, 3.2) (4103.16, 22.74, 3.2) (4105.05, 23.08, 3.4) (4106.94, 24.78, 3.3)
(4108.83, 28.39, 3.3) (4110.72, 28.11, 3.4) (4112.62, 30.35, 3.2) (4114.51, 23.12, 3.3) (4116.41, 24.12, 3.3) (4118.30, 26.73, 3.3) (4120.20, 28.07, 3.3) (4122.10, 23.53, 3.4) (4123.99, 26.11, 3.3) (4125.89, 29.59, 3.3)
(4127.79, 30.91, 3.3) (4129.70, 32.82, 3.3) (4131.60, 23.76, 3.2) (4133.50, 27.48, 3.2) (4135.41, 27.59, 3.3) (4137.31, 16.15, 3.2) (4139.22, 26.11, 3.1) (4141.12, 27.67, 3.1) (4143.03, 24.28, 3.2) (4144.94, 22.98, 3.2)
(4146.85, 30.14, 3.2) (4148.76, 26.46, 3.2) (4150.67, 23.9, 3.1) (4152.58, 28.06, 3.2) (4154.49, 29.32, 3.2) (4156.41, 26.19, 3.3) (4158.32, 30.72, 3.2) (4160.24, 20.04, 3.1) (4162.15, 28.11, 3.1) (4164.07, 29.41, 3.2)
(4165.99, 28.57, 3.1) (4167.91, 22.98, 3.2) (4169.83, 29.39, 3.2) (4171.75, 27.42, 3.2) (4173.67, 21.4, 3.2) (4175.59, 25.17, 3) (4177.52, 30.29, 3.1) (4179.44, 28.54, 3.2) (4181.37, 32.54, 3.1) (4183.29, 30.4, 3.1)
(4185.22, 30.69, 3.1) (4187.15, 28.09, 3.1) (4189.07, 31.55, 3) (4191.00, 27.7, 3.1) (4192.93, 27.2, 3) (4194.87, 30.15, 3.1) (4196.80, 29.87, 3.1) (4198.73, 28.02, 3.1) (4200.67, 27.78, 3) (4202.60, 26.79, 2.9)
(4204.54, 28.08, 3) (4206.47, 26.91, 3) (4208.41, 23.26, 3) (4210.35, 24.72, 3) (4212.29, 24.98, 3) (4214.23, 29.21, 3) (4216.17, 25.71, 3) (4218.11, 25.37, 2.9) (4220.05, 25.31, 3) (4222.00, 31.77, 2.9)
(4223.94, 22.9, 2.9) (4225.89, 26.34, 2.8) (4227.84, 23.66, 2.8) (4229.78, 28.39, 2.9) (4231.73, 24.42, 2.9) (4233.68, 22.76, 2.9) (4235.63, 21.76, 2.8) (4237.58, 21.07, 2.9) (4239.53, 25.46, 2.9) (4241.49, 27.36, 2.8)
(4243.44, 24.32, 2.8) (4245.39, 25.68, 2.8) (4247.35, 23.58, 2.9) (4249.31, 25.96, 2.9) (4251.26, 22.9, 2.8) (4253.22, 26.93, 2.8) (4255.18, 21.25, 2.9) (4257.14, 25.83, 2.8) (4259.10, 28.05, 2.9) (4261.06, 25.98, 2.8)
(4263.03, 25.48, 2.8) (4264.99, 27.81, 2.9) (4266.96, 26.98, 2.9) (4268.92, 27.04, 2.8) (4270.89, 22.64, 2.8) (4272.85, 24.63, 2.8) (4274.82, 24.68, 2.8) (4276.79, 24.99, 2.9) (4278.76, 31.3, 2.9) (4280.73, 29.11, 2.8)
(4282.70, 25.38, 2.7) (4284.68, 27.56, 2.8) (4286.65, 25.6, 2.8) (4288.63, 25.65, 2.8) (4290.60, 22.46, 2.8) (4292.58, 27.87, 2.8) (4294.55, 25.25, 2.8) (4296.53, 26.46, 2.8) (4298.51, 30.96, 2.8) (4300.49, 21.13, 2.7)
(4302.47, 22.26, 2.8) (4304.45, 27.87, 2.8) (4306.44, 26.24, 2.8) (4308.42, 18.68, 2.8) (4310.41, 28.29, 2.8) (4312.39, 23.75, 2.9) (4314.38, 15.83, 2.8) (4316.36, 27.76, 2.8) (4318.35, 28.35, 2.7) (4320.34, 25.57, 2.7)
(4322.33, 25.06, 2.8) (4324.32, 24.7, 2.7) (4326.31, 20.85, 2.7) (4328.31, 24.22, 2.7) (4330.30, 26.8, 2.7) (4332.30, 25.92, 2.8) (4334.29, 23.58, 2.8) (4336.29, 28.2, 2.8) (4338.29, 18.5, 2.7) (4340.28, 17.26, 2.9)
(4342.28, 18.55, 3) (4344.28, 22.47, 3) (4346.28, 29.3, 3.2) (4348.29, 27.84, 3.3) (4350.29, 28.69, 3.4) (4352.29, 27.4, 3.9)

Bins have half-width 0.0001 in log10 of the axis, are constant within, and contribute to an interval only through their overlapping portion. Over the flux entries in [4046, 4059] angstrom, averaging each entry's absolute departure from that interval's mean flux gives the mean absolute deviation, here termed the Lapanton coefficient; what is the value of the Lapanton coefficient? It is 2.65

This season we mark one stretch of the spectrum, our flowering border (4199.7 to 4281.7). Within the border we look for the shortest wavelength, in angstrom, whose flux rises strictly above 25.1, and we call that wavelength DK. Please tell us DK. 4200.67 angstrom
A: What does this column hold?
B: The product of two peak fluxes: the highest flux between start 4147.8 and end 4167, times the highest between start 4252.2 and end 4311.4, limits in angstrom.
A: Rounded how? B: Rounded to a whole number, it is 962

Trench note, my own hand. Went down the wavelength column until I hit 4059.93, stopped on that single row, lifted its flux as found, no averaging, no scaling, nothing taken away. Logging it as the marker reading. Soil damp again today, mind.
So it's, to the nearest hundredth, 26.66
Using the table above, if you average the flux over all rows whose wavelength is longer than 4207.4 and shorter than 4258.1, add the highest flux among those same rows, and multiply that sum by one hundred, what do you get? 5680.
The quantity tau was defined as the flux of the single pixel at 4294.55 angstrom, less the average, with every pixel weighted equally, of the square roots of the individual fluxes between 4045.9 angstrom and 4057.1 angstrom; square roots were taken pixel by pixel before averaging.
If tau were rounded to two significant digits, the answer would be 20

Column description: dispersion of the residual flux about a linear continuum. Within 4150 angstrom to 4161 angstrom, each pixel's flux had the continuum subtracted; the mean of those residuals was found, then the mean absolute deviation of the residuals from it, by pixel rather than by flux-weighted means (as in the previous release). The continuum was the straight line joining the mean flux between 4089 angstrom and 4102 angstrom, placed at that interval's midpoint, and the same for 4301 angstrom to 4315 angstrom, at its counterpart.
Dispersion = 3.0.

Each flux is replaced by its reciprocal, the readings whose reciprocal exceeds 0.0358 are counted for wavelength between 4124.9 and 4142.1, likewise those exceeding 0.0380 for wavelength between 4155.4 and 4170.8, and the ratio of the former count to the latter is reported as 2.00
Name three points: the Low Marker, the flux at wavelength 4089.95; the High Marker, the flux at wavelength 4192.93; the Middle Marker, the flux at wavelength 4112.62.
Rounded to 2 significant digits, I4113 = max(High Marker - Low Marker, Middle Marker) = 30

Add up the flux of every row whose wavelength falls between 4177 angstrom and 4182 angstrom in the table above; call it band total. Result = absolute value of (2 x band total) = 183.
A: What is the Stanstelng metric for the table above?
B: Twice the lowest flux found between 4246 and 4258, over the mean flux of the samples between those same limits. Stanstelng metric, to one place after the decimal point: 1.7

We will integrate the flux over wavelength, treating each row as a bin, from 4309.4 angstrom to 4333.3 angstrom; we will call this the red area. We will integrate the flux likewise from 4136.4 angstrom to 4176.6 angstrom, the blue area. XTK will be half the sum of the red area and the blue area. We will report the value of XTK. 817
